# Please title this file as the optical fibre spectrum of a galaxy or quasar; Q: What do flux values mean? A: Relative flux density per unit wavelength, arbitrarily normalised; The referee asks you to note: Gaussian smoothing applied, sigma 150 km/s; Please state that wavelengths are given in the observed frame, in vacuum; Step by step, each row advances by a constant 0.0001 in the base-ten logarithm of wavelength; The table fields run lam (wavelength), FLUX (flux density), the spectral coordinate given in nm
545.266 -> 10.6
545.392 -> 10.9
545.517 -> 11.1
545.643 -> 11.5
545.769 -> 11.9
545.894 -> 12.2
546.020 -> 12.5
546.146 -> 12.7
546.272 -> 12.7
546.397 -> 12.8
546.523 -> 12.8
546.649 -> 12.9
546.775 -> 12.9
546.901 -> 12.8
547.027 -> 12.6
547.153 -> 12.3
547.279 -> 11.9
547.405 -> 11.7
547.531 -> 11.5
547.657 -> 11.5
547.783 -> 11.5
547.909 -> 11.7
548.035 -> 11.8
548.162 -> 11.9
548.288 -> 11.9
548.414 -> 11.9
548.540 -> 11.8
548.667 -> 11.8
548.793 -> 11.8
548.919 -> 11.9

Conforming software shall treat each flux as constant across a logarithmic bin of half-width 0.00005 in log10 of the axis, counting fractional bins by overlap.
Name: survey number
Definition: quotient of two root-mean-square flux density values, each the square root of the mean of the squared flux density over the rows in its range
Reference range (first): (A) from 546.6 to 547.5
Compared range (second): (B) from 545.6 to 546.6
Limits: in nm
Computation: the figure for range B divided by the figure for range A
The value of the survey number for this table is 1.00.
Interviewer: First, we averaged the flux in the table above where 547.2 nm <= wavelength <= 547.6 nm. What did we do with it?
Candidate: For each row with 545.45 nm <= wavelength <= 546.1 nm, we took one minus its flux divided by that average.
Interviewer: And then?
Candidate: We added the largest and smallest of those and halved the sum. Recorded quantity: -0.01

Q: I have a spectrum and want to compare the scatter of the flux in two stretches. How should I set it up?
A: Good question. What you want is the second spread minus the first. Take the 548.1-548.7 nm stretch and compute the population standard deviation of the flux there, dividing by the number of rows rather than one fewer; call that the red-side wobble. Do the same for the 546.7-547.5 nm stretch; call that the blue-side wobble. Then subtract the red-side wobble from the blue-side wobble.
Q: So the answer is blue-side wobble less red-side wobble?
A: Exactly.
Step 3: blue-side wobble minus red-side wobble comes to 0.40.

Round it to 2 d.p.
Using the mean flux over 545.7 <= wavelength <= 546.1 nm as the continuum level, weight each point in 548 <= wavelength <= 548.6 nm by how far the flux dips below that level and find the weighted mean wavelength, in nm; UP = 548.29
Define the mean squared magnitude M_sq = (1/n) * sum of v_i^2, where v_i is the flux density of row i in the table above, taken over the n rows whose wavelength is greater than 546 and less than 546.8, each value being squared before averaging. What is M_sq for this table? 163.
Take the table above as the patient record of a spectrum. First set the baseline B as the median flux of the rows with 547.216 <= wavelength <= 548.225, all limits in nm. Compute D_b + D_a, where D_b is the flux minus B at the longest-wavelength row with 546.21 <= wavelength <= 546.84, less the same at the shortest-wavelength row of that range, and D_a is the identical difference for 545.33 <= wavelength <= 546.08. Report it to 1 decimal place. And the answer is 1.8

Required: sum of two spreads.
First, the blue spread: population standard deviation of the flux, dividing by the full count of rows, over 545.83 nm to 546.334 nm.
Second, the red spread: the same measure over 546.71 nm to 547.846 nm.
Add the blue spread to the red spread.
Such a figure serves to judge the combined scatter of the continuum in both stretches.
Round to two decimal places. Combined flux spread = 0.75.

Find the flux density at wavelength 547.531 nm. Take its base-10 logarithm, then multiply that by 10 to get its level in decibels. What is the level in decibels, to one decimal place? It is 10.6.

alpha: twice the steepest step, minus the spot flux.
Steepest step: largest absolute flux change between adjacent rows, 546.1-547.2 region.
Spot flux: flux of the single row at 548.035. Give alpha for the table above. -11.2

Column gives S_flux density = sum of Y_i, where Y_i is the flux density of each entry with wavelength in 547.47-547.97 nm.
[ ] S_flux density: 46.2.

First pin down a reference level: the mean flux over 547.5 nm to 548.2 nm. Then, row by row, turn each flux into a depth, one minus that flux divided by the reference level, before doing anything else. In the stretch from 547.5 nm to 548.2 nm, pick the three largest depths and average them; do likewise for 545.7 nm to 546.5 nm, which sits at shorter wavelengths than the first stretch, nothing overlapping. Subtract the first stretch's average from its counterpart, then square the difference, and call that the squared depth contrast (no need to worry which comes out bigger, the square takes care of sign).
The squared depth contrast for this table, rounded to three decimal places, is 0.004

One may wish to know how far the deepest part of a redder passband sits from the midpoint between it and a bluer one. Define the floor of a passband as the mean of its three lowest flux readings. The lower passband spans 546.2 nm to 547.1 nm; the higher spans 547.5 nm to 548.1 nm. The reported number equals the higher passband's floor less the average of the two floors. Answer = -0.60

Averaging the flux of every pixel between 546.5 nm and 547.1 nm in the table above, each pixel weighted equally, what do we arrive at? 12.8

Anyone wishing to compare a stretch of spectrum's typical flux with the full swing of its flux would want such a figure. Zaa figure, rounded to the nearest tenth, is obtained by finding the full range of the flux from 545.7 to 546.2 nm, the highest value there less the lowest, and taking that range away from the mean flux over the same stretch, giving 11.5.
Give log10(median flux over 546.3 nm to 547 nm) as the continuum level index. 1.11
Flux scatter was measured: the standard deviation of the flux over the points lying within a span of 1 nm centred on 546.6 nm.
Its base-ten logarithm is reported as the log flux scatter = -1.0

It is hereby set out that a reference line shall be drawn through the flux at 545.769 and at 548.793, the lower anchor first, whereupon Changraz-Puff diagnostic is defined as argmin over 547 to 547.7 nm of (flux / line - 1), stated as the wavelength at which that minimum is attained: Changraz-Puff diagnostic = 547.531 nm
